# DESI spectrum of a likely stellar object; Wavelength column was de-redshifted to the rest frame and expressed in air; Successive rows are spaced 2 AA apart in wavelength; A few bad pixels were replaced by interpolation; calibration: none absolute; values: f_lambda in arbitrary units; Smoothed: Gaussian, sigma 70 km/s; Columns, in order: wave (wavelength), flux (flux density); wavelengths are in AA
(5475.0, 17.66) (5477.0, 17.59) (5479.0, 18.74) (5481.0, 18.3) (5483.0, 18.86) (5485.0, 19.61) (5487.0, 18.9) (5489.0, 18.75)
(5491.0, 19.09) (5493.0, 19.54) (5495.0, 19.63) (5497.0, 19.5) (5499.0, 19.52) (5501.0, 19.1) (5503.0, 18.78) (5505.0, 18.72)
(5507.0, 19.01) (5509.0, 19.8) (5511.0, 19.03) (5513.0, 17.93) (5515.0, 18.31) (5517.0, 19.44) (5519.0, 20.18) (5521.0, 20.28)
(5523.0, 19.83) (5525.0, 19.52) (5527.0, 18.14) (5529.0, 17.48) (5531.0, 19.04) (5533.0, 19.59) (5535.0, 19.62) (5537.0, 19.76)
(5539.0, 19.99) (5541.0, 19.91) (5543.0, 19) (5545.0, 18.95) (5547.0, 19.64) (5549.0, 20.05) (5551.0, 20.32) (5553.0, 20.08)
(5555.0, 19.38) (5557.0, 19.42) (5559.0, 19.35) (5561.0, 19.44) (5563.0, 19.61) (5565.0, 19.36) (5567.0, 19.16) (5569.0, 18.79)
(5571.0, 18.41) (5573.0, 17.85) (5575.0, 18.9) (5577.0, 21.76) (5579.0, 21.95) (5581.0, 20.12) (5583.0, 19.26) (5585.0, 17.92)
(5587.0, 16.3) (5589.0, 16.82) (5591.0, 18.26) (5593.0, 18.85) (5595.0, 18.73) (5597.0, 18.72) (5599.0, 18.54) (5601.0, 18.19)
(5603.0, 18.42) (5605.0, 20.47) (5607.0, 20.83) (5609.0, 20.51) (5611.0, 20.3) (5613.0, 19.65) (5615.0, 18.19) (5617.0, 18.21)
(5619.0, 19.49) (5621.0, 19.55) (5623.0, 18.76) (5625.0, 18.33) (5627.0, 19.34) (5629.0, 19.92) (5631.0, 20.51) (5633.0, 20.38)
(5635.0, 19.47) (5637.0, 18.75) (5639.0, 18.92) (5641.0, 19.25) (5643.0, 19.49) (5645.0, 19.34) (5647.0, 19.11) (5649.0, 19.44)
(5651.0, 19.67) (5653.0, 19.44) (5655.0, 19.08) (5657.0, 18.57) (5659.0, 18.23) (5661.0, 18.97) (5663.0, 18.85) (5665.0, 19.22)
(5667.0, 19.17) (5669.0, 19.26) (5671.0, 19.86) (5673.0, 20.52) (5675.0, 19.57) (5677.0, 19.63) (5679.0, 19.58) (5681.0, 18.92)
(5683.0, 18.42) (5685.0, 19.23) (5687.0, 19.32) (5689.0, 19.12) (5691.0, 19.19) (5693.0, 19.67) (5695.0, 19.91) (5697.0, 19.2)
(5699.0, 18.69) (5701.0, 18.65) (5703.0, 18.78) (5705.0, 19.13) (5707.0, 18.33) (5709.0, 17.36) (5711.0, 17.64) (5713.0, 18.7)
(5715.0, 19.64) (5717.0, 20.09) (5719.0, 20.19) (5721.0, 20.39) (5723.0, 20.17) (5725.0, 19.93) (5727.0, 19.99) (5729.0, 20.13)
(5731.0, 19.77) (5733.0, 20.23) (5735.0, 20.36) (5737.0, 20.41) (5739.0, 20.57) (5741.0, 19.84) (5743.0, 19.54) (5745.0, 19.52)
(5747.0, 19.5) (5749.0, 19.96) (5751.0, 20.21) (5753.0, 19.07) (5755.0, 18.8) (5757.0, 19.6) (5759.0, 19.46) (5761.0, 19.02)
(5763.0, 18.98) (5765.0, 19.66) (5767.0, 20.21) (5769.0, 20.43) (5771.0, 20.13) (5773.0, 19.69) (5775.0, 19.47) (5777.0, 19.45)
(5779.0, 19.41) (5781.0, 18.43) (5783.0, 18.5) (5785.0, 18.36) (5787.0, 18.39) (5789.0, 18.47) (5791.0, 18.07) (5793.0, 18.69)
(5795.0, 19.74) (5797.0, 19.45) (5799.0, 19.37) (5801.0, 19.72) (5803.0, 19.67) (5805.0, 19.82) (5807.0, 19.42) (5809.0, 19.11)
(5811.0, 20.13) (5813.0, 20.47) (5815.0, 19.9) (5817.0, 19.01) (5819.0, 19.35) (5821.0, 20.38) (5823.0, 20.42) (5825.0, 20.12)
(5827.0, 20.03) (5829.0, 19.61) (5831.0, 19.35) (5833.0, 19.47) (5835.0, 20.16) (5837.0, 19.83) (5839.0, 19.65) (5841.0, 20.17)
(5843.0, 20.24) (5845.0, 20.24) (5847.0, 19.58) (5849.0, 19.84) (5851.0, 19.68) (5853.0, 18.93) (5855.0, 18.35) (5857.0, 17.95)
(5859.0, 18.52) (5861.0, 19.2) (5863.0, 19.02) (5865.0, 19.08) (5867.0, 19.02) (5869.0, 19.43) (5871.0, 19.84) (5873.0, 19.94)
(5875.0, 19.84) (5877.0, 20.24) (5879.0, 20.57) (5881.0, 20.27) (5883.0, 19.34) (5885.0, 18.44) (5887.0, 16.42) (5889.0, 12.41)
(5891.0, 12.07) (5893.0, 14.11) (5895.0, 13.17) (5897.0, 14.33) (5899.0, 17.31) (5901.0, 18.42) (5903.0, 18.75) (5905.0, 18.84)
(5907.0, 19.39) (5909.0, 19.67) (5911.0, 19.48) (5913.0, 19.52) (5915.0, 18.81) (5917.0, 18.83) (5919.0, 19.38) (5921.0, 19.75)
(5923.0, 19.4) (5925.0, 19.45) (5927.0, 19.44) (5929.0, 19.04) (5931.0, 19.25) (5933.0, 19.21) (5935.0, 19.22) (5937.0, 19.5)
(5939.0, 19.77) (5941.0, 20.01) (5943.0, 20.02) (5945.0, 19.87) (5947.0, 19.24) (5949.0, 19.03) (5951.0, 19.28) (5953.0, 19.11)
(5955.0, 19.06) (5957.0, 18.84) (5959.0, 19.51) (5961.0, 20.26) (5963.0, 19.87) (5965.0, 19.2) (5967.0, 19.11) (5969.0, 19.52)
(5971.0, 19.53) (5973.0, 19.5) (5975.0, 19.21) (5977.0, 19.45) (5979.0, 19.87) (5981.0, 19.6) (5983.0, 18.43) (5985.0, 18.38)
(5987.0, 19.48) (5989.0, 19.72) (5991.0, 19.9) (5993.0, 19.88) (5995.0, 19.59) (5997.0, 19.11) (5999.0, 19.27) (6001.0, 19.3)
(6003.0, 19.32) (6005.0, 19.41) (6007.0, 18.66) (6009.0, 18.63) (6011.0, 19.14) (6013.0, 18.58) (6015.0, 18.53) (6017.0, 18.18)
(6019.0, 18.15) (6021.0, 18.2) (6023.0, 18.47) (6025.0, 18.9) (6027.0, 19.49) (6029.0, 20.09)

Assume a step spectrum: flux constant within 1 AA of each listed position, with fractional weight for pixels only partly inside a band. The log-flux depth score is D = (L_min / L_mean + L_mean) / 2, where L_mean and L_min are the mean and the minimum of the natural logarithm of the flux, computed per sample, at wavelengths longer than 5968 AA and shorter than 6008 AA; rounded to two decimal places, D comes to 1.97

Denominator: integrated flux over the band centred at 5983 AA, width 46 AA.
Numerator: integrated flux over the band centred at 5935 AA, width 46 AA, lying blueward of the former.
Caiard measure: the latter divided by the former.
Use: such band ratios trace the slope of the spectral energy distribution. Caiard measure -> 1.00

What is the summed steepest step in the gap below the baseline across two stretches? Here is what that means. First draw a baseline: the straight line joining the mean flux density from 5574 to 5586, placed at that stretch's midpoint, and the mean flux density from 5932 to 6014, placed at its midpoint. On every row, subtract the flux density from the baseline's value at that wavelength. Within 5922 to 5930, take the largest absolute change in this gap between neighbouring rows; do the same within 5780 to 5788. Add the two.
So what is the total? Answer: 0.53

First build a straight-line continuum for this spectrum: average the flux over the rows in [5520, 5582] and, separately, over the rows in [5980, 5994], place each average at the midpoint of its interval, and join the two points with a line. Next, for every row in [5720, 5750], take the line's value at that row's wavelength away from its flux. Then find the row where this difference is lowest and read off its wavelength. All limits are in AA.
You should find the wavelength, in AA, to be 5747.0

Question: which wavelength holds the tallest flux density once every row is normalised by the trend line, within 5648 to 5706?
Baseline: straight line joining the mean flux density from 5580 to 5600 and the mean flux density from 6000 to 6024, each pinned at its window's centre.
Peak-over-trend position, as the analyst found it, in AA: 5673.0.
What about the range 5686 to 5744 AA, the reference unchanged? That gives 5739.0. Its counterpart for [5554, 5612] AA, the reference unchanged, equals 5579.0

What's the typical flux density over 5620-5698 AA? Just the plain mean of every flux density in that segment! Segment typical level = 19.31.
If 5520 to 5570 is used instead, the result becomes 19.43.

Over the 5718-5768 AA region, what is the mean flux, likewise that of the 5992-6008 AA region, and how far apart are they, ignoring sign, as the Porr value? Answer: 0.50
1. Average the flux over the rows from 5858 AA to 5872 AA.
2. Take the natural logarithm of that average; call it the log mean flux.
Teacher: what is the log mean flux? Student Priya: 2.95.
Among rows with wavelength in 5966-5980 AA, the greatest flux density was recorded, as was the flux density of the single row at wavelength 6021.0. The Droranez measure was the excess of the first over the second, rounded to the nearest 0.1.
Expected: 1.7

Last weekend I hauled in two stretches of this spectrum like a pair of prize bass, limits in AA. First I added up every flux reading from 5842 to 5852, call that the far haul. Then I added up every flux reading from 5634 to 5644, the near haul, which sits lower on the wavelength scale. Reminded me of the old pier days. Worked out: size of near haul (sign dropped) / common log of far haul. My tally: 48.0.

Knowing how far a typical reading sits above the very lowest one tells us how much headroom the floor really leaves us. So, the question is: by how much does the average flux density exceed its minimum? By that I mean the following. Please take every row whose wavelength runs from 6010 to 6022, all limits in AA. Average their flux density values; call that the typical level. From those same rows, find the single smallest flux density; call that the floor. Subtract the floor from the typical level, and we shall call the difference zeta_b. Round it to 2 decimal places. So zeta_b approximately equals 0.31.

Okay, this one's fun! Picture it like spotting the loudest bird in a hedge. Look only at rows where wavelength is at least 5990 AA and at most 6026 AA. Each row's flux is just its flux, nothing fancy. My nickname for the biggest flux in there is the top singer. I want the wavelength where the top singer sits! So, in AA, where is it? 5991.0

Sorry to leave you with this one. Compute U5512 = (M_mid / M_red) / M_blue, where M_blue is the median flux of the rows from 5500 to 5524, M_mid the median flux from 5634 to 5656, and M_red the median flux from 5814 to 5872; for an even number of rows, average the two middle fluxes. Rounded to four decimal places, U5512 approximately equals 0.0517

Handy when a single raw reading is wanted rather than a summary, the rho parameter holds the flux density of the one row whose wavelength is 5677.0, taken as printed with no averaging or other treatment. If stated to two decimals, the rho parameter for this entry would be 19.63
